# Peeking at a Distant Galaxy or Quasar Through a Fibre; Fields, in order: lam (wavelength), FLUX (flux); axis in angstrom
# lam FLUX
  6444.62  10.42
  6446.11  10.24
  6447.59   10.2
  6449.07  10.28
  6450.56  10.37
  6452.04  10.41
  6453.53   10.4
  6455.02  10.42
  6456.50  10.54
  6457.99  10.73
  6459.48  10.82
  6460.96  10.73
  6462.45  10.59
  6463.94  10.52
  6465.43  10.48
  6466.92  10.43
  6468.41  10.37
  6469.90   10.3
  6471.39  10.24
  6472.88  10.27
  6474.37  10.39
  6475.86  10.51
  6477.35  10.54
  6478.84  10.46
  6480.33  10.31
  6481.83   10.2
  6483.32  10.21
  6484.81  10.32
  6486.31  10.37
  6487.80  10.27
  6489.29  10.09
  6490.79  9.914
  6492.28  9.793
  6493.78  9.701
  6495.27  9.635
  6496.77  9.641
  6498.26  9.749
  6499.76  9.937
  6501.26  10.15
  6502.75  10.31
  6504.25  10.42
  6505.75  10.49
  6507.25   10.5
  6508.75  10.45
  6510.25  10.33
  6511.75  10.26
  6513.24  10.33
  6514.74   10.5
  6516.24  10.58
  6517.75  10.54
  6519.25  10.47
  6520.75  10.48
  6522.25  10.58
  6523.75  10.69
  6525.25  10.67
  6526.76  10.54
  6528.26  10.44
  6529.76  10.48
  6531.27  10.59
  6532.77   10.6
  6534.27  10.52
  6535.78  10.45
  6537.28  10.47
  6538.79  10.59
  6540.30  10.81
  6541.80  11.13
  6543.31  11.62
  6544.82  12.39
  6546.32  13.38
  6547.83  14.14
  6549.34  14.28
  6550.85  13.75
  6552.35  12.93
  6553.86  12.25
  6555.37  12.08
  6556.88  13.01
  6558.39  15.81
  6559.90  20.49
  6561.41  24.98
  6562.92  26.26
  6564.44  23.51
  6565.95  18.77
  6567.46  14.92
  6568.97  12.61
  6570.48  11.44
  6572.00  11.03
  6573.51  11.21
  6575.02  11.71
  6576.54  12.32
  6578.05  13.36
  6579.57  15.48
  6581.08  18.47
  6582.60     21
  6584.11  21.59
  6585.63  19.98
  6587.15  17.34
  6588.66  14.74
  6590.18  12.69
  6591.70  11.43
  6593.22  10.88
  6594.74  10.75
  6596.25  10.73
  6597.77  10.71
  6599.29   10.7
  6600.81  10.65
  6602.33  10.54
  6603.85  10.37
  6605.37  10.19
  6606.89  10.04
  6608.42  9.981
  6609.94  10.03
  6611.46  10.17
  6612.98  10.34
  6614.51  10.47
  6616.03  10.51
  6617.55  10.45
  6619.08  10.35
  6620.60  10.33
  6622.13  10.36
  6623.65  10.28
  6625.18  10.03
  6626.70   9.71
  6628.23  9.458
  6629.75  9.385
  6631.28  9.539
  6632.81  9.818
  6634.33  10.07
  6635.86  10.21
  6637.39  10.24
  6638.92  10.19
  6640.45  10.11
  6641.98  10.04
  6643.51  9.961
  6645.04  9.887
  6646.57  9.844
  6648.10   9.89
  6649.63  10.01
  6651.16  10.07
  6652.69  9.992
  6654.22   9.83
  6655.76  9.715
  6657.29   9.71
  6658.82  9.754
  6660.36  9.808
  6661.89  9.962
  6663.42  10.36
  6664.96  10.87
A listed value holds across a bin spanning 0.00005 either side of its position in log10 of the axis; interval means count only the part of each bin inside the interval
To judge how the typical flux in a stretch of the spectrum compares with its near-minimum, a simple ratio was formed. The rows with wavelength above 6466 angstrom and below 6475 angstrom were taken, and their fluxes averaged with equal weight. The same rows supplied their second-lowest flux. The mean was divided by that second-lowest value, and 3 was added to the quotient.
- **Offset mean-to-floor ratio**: 4.01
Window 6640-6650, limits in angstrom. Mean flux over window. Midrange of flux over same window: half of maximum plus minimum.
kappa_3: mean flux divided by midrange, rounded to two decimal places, 1.00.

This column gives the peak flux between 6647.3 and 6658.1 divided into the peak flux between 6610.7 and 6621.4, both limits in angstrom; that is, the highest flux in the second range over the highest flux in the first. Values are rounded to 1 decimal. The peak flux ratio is 1.0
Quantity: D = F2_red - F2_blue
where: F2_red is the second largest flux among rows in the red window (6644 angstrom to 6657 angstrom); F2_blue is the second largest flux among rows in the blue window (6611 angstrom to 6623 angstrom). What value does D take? -0.5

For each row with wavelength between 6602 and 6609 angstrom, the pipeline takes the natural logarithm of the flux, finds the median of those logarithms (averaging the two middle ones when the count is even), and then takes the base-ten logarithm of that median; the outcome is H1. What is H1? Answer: 0.3658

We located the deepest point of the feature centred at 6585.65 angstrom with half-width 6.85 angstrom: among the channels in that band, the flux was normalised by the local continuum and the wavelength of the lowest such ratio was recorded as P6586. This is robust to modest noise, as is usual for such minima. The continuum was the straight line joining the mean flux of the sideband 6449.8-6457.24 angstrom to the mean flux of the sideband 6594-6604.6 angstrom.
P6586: 6591.70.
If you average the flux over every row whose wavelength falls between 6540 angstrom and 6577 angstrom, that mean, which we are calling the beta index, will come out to 14.7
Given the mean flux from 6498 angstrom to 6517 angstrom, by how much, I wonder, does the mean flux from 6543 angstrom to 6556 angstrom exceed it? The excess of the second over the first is 2.7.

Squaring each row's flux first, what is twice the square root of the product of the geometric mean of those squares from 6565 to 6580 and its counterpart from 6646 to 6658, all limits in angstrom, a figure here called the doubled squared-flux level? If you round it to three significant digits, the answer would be 259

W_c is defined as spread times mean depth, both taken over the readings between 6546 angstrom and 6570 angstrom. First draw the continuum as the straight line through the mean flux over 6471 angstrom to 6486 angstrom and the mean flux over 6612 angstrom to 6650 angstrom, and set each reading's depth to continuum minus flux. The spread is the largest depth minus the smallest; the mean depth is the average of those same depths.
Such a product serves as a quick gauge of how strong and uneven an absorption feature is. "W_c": -89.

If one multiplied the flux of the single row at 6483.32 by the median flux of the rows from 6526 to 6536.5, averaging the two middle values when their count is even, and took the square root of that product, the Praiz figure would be 10.4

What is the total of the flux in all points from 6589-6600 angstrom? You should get 77.9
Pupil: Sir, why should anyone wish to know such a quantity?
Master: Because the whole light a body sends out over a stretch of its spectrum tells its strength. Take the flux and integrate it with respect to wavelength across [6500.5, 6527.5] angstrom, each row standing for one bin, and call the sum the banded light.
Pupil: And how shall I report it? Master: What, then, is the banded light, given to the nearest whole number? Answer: 282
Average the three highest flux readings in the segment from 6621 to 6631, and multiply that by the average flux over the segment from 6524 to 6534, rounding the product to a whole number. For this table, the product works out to 108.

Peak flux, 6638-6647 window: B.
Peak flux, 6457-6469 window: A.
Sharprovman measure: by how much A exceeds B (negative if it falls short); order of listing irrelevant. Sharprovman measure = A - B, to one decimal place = 0.6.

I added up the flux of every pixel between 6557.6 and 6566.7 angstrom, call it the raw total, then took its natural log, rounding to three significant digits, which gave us 4.87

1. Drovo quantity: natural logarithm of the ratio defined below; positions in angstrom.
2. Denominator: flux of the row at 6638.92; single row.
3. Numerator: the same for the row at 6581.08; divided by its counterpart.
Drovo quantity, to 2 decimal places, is 0.59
